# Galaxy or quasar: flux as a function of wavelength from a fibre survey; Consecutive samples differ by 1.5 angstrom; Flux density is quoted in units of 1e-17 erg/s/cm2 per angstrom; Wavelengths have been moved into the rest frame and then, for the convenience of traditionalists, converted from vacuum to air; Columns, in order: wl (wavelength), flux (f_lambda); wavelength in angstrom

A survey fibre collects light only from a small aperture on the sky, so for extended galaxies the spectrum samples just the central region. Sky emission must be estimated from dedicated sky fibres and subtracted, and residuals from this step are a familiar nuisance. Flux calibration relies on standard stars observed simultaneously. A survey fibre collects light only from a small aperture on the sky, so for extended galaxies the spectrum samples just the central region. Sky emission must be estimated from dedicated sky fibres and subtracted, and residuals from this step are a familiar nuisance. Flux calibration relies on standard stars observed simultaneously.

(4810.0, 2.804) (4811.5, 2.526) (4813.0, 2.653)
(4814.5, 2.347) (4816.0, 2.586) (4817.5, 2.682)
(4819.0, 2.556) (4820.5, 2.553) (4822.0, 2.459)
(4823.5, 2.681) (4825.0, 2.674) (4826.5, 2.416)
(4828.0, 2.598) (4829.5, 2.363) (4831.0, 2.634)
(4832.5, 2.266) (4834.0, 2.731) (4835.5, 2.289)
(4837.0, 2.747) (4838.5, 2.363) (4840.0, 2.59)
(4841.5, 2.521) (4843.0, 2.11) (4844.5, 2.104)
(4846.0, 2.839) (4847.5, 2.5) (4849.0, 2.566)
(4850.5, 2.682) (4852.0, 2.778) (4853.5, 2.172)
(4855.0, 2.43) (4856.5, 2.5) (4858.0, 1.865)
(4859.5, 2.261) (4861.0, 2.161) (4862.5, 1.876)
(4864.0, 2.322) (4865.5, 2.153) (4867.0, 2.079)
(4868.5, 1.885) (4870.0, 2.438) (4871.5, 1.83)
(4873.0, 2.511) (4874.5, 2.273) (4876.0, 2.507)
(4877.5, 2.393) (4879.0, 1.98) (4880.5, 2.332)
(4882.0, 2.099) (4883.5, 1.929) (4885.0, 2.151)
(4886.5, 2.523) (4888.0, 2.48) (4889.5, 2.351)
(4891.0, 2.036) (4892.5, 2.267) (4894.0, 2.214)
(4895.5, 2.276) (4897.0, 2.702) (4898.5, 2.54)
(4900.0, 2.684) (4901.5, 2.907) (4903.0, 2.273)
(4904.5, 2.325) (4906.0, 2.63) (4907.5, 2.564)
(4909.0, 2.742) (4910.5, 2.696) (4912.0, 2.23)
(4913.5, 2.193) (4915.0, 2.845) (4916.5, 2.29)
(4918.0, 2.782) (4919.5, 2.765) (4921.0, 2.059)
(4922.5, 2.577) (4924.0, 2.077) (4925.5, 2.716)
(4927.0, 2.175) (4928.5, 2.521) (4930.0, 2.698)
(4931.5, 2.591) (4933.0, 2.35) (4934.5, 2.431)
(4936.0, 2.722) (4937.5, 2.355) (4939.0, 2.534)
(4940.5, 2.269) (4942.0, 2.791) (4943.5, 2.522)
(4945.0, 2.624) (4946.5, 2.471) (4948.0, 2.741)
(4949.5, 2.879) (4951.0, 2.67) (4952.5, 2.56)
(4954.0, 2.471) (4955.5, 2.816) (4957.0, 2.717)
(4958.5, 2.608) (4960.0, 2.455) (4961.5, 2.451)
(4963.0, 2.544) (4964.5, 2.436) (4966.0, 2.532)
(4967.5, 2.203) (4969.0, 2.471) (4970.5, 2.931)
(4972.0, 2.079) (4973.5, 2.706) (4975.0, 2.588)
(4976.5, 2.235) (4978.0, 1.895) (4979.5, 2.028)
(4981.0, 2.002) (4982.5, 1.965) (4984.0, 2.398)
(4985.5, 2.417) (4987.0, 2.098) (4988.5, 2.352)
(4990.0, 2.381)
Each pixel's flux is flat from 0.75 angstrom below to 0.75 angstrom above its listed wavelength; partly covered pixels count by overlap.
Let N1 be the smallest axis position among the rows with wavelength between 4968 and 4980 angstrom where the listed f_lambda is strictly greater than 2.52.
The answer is 4970.5 angstrom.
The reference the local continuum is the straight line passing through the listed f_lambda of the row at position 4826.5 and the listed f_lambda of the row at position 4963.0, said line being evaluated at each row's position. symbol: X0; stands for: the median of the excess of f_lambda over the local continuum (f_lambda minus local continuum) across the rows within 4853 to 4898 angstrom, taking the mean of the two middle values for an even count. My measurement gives -0.208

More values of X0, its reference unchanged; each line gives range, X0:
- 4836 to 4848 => 0.078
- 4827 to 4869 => -0.060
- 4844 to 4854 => 0.129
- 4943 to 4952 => 0.117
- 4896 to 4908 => 0.106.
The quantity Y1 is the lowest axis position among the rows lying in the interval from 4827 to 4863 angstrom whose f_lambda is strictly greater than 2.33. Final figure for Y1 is 4828.0 angstrom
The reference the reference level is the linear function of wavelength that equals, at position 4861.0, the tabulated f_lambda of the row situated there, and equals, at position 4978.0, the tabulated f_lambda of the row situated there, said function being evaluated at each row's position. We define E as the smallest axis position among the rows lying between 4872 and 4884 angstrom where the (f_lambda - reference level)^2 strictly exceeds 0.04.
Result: 4873.0 angstrom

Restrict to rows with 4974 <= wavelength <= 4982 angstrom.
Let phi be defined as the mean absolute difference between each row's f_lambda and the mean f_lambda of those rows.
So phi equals 0.21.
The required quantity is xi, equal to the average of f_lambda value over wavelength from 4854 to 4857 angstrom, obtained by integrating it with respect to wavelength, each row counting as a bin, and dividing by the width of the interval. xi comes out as 2.44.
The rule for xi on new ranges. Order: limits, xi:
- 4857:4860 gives 2.08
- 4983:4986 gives 2.37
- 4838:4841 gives 2.49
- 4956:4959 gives 2.68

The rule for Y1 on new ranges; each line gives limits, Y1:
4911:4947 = 4915.0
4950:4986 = 4951.0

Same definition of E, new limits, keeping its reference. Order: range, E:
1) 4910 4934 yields 4910.5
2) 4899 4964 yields 4900.0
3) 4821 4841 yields 4822.0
